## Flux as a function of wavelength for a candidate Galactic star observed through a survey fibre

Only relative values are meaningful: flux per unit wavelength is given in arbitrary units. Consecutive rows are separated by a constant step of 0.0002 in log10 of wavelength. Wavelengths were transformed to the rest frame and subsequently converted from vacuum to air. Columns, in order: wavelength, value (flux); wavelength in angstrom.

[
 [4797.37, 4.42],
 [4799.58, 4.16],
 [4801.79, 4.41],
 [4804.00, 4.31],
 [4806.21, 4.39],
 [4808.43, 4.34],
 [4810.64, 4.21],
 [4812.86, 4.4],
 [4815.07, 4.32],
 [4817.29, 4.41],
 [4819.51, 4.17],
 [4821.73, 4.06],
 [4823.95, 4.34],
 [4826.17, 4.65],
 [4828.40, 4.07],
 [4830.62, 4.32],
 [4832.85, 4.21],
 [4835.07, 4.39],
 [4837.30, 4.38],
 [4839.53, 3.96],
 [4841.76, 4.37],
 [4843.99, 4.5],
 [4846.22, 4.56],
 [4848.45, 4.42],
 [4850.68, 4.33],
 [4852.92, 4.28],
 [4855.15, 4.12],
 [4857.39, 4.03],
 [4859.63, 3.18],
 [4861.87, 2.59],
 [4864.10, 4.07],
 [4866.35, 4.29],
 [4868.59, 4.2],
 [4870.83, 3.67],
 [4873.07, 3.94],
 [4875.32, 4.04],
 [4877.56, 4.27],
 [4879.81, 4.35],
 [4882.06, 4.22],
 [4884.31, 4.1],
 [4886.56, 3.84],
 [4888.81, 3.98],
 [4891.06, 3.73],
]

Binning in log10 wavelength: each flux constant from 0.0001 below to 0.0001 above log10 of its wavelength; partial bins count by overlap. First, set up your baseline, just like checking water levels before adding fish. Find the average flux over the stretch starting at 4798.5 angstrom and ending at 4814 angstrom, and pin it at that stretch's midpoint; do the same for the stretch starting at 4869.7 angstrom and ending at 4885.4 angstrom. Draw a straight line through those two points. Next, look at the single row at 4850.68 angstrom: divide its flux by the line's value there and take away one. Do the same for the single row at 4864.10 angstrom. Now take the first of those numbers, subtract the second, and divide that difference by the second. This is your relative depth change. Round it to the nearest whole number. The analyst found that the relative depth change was -4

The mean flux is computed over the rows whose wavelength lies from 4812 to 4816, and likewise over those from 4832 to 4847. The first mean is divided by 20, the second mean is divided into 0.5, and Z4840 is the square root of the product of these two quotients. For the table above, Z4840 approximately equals 0.159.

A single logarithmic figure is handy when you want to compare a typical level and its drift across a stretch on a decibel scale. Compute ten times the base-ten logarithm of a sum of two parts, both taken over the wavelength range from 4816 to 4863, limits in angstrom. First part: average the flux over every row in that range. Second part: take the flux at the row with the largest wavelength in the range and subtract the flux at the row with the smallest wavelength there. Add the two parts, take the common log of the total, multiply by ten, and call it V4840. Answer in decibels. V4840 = 3.69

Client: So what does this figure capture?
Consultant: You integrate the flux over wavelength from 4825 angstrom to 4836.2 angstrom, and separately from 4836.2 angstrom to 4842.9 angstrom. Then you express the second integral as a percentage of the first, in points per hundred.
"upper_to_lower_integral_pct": 59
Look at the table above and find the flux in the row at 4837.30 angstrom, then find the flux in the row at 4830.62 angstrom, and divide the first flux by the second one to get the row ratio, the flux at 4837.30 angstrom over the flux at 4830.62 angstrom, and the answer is 1.014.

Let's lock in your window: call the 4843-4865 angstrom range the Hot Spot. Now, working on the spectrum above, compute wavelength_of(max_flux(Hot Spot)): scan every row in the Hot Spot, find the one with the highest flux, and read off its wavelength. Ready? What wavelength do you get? 4846.22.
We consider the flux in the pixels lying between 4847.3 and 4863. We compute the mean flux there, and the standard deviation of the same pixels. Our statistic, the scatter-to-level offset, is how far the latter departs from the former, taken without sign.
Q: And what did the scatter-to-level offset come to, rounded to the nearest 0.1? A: 3.2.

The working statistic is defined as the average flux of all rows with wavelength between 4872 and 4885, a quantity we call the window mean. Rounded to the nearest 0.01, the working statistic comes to 4.15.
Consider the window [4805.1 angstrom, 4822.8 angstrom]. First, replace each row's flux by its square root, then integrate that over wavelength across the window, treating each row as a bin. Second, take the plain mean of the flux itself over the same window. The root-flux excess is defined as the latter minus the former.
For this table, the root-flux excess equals -32.4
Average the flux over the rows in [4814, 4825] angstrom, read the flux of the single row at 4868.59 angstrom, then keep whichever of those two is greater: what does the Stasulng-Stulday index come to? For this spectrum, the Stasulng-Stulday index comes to 4.26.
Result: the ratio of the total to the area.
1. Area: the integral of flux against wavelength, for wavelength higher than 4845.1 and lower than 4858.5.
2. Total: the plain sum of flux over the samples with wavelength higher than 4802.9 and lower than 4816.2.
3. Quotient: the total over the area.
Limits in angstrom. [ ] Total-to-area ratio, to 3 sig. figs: 0.452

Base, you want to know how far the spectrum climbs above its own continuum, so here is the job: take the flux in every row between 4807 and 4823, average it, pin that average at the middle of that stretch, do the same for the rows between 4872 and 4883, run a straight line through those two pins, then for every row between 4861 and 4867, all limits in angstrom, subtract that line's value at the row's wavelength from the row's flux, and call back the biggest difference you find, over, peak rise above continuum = 0.11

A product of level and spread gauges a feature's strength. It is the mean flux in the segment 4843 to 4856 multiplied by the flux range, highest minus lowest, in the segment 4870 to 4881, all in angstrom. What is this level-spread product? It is 3.0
